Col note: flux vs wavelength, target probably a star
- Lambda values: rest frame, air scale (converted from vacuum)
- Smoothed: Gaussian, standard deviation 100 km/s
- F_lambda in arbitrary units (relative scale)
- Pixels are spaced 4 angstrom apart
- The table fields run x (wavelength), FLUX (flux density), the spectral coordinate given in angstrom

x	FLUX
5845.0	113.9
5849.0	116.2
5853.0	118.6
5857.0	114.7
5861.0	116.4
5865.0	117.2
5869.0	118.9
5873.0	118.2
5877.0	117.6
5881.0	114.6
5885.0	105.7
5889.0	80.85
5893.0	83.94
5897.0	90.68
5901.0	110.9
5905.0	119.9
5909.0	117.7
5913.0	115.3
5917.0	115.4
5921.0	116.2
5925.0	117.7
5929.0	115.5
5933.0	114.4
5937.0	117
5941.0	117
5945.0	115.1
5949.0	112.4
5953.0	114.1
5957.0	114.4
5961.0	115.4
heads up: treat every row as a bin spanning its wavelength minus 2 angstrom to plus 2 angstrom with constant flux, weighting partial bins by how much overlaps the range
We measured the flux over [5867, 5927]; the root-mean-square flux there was 110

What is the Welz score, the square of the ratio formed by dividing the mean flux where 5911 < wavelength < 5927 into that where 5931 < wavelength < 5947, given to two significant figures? 1.0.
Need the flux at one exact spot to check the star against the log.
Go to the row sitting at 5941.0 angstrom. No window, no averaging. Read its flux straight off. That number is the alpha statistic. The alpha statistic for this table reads 117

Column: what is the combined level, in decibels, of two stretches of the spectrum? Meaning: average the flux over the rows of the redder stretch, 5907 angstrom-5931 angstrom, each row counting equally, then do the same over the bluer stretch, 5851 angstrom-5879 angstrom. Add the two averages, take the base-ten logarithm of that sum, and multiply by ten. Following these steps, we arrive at 23.7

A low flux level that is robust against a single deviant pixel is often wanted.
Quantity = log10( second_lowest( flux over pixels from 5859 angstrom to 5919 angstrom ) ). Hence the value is 1.92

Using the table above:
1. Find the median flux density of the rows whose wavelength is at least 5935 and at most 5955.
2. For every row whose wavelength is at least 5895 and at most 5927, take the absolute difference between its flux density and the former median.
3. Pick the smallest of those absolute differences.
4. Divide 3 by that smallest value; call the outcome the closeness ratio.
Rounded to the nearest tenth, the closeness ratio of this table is 15.0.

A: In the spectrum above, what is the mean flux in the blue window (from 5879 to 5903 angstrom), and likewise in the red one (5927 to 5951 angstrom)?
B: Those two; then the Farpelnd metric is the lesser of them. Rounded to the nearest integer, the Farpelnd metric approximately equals 98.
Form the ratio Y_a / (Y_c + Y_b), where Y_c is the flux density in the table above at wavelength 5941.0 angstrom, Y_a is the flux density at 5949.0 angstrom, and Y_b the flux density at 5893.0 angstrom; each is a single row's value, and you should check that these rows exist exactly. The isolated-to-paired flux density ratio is 0.559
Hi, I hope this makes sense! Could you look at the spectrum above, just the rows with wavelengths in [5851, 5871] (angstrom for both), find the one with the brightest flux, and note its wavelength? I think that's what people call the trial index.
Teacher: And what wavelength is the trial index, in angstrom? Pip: 5869.0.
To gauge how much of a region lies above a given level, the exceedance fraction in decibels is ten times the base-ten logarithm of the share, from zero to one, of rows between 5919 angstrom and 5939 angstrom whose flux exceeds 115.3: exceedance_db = -1.0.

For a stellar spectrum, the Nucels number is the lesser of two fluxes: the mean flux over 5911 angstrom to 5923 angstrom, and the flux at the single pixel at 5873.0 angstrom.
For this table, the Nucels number 116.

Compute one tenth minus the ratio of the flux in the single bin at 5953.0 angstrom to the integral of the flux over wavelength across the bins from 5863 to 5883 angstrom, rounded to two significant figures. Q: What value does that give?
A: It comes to 0.051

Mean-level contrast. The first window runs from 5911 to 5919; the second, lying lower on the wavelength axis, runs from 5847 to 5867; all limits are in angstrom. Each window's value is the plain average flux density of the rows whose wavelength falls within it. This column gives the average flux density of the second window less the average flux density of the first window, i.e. 1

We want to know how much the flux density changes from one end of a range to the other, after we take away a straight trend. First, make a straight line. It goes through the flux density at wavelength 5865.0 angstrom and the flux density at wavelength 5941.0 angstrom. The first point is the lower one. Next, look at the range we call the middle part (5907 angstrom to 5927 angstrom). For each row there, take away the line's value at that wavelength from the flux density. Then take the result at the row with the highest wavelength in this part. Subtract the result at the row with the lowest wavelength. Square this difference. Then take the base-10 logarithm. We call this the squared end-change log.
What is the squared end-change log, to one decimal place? -2.8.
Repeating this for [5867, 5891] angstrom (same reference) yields 3.2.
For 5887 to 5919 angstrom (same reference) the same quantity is 3.1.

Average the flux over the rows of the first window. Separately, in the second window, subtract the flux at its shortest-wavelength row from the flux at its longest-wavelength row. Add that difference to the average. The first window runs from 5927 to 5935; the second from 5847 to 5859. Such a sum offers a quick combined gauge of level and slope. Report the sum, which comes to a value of 113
